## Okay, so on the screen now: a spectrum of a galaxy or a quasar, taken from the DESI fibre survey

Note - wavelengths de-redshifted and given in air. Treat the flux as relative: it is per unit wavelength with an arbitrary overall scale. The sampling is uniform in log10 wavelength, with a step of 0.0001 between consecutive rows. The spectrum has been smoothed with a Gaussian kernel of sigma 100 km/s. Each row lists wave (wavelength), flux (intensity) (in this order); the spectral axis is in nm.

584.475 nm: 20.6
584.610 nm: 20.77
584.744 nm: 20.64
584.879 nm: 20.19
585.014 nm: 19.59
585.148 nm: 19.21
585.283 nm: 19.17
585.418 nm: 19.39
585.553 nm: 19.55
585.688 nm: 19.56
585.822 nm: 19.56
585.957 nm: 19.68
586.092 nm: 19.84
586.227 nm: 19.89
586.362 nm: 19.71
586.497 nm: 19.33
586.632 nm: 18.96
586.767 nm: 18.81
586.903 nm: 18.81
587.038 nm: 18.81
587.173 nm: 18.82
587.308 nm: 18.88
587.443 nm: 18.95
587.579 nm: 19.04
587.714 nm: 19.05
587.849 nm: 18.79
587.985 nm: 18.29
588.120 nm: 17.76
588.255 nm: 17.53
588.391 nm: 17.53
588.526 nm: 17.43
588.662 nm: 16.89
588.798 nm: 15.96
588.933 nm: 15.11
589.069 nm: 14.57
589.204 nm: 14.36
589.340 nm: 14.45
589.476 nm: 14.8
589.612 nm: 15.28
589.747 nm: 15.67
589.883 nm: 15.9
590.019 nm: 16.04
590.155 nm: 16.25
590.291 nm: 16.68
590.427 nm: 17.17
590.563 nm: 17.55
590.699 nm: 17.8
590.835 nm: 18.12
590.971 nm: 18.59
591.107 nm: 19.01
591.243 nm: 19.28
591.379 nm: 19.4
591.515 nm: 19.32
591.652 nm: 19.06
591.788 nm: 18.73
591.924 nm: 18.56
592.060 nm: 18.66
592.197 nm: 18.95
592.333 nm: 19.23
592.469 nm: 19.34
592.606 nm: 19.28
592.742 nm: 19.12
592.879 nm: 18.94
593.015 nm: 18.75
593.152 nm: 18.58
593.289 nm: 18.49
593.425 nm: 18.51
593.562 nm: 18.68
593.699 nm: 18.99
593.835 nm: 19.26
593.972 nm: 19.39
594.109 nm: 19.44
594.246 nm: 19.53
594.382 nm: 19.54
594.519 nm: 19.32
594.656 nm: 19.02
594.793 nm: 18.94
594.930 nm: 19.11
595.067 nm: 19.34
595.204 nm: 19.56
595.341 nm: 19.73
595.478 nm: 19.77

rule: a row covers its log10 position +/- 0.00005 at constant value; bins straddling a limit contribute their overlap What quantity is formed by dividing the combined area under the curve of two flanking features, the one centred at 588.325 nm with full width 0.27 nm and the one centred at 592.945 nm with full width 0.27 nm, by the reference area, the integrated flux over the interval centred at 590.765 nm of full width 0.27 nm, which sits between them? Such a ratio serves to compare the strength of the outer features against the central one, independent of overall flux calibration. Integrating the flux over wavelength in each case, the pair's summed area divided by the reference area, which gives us 2.03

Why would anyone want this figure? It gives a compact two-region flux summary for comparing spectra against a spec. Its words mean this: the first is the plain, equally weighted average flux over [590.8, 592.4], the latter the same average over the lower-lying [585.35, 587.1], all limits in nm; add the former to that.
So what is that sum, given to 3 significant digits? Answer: 38.3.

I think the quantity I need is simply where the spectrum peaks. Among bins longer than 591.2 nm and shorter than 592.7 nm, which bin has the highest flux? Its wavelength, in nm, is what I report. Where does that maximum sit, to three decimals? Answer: 591.379 nm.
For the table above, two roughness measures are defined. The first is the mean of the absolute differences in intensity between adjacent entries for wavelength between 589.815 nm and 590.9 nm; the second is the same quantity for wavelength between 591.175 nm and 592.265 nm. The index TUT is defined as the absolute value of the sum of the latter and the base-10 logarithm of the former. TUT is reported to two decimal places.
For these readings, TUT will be 0.31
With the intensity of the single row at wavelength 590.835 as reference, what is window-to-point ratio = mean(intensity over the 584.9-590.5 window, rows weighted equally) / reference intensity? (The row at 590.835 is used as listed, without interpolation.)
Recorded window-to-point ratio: 0.98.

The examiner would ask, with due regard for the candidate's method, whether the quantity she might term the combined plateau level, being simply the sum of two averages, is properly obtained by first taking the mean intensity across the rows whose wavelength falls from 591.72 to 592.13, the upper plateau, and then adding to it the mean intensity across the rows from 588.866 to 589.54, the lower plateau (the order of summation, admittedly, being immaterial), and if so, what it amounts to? 33.3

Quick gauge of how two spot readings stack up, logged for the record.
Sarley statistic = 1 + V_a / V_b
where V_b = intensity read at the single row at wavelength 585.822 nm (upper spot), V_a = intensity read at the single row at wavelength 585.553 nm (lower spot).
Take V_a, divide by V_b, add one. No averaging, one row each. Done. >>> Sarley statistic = 2.00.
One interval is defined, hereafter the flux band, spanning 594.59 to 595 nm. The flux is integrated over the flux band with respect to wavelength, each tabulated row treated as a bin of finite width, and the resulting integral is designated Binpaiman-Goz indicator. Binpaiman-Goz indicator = 7.8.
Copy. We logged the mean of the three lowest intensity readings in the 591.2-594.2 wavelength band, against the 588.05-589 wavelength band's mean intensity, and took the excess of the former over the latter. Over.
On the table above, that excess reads 1.6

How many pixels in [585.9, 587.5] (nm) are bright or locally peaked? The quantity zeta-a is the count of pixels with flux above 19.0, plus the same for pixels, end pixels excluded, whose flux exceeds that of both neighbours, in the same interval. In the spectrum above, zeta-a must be 6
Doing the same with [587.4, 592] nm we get 9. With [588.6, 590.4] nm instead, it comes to 0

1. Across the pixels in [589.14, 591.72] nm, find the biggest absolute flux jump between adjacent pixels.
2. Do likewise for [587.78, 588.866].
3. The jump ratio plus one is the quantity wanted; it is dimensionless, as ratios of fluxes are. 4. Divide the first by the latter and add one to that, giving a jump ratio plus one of 1.5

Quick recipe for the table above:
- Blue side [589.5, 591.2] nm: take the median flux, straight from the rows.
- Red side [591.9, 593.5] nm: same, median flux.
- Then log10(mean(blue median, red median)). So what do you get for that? 1.252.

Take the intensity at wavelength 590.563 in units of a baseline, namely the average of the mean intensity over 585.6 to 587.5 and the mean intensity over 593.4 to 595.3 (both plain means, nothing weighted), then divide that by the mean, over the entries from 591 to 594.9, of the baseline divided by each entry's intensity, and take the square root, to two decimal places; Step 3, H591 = 0.95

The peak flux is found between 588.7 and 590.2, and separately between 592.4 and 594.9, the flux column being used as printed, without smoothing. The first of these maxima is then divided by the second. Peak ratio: 0.83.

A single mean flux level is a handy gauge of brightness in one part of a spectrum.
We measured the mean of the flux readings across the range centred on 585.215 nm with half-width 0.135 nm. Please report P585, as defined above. 19.2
